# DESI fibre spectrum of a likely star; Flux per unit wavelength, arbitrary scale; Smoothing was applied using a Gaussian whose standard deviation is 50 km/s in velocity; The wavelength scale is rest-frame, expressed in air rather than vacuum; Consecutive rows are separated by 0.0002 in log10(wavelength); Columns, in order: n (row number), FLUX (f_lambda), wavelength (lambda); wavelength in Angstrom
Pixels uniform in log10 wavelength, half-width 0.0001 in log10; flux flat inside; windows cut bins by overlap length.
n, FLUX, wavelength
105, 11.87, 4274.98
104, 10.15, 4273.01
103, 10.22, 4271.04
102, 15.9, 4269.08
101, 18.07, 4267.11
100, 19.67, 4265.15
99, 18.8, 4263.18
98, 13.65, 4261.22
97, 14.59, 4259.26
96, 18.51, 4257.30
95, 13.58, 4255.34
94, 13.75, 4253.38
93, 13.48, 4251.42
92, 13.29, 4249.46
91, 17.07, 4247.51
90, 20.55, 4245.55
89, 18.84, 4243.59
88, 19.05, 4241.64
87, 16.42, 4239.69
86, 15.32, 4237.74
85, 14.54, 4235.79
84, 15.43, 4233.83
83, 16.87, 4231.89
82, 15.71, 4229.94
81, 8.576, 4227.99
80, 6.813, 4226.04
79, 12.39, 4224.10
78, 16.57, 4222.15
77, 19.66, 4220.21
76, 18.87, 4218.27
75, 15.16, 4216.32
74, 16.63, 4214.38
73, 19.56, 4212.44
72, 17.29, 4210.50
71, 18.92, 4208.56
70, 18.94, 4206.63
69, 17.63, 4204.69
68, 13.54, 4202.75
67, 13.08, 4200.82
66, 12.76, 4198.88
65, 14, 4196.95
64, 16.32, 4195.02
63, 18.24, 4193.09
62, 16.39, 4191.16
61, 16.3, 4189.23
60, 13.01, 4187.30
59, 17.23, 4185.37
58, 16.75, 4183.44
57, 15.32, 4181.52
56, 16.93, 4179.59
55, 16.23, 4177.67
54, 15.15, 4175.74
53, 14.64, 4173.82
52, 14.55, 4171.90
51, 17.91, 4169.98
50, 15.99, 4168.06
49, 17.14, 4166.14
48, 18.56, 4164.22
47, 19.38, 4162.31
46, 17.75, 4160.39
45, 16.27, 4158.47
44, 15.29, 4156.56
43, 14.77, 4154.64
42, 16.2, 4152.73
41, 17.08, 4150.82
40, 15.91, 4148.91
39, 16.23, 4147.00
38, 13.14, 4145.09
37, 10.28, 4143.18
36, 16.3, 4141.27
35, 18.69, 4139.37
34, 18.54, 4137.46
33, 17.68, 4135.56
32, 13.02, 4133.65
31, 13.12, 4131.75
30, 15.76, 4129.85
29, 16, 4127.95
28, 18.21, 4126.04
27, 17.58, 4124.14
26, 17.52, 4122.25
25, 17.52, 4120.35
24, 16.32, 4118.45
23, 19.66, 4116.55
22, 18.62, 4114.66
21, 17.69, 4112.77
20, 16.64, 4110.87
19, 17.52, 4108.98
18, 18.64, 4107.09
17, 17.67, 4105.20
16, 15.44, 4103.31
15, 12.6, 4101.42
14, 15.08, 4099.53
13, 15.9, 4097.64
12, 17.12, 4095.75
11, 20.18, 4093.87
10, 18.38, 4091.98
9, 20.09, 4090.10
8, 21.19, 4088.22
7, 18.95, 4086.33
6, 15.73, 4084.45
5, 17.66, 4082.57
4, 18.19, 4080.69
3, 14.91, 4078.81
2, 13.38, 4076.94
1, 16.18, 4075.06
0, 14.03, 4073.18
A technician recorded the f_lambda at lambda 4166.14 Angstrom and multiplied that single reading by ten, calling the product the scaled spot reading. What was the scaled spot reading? 171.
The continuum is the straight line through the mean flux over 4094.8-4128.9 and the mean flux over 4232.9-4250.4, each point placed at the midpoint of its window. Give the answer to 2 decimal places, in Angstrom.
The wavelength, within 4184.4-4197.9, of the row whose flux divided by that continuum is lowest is 4187.30 Angstrom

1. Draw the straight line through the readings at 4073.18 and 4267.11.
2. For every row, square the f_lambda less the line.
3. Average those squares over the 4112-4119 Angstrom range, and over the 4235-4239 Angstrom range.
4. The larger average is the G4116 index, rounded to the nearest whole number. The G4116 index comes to 12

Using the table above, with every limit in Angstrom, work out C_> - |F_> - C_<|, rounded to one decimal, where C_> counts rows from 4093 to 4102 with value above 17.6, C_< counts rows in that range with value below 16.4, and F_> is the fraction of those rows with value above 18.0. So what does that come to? -1.8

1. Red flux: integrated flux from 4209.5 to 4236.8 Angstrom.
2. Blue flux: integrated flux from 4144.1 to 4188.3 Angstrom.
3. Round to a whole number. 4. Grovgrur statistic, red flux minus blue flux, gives -296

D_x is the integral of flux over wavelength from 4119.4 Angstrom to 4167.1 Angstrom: 778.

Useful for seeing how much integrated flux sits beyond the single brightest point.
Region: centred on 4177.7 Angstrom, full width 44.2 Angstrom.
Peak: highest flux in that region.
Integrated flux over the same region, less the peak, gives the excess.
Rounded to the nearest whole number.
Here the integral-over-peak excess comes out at 696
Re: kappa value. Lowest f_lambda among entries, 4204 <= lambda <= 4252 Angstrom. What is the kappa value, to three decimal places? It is 6.813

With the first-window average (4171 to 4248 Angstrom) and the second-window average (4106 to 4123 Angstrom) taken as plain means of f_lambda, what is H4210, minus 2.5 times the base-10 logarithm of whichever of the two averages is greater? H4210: -3.13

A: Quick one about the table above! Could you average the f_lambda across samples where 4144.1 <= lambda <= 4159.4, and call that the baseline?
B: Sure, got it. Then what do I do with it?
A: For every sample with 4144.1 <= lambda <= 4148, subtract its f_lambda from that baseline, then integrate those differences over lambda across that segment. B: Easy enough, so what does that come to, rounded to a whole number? 4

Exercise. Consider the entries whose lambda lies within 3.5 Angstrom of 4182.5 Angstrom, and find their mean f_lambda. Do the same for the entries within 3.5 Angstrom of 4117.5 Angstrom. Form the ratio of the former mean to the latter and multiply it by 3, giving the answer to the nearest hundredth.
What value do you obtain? 2.75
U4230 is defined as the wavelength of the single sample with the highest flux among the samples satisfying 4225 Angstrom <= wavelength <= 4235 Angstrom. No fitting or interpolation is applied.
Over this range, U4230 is 4231.89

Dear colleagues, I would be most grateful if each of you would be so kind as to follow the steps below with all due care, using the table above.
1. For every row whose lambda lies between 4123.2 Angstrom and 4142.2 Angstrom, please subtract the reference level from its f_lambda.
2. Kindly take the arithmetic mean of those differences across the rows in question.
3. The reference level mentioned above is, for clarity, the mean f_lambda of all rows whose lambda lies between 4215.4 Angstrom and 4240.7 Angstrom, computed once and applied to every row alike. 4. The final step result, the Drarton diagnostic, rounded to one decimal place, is 1.7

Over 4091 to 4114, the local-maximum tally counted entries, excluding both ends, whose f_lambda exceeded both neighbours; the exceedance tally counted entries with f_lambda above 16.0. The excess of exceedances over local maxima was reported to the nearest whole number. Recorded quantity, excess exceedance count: 6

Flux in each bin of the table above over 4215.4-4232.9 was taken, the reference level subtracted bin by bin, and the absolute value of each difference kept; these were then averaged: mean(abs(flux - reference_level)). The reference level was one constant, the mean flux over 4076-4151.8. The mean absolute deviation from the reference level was 3.4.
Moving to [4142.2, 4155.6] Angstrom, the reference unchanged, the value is 2.0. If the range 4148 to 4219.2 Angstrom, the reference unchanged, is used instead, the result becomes 1.5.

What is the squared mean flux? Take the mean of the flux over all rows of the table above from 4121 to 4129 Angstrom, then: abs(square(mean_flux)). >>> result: 300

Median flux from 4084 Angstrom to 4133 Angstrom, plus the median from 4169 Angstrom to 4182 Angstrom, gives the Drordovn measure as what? 32.8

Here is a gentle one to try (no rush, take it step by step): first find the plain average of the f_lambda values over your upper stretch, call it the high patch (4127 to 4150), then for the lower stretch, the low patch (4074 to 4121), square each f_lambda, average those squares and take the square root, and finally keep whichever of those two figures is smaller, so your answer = 15.4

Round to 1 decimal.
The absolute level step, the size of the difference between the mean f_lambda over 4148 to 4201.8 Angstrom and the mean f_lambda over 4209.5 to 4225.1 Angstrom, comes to 1.0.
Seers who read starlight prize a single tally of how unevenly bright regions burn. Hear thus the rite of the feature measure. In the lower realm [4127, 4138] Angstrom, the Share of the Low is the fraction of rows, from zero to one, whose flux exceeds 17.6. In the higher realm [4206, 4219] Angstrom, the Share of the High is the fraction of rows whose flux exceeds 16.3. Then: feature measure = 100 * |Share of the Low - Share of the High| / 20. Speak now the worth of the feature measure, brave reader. 2.6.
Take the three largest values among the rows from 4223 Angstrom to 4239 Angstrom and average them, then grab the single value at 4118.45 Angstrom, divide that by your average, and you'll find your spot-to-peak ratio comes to 1.02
